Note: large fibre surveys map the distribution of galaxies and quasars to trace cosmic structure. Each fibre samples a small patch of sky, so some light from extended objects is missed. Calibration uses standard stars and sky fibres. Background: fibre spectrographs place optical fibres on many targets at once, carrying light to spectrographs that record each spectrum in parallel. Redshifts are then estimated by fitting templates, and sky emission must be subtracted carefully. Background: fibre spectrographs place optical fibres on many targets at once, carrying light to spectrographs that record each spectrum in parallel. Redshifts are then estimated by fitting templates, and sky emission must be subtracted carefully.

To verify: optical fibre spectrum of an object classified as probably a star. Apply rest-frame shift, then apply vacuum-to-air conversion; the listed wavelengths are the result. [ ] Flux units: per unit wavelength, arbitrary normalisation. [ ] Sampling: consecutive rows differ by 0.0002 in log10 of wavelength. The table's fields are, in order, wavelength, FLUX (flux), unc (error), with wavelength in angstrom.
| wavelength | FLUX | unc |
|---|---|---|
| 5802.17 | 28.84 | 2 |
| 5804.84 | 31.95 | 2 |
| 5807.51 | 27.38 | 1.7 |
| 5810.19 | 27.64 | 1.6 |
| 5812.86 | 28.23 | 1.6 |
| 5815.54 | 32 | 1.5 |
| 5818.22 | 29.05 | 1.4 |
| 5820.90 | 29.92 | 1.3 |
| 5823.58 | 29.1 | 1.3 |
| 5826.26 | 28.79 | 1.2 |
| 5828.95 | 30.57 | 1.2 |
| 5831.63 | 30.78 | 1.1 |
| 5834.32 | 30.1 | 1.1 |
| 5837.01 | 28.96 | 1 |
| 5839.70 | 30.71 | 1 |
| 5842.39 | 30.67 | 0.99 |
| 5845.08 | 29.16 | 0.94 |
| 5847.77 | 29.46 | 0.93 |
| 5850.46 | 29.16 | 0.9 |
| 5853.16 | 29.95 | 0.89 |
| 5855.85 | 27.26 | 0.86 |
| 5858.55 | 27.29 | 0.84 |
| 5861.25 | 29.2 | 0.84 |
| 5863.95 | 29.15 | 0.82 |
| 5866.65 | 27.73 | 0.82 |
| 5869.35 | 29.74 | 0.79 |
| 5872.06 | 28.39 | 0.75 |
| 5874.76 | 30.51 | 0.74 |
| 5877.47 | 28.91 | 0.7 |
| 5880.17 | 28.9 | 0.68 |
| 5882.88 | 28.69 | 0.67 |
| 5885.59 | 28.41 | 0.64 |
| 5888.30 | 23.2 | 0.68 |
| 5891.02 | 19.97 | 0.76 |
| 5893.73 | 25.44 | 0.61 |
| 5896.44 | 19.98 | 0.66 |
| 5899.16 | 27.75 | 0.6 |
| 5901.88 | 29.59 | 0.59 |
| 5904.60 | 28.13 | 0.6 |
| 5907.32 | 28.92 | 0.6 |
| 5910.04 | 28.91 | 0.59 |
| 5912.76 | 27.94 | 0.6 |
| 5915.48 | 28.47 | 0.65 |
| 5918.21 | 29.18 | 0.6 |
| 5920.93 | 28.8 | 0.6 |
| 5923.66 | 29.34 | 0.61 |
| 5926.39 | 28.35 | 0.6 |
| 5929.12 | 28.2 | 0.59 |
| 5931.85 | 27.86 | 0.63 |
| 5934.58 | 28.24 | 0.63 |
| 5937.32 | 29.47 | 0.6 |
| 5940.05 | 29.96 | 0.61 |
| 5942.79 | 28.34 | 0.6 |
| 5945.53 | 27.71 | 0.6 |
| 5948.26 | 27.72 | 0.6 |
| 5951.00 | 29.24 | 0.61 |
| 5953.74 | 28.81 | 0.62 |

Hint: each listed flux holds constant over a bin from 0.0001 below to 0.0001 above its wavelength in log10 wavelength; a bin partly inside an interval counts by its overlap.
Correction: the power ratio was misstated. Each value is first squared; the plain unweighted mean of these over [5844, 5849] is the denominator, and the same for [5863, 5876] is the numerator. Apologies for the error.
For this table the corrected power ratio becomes 0.99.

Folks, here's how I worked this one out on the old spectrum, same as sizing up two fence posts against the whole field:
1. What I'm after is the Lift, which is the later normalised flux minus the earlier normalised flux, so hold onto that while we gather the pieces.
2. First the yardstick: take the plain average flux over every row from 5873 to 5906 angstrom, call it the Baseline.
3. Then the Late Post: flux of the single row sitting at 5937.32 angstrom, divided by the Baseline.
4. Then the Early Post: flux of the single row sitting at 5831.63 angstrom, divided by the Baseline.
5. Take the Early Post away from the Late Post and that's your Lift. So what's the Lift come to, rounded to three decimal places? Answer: -0.049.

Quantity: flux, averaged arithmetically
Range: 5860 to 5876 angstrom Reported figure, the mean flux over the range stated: 29.1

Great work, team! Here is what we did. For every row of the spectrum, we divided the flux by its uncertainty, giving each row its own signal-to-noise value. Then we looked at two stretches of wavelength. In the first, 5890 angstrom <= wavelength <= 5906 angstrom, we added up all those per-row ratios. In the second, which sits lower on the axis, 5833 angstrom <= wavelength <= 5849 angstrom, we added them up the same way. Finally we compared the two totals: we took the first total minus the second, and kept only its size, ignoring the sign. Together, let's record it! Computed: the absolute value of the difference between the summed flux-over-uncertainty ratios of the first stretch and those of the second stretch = 61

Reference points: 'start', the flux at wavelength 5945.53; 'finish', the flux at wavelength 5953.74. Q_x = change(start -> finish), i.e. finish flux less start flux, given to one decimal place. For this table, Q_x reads 1.1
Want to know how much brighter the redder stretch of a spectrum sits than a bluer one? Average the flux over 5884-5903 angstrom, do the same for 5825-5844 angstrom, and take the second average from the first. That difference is -5.2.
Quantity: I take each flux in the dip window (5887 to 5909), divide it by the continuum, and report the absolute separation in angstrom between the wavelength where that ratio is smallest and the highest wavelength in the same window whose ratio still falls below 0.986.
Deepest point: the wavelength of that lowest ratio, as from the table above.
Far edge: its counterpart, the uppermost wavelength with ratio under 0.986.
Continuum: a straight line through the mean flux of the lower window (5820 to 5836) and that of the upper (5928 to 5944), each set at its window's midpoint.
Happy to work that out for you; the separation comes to 13.6 angstrom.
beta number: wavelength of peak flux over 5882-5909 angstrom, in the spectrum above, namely 5901.88 angstrom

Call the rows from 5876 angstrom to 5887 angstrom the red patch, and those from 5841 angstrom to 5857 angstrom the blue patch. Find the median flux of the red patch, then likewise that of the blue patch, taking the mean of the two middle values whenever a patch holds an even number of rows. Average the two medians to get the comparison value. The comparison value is 29.1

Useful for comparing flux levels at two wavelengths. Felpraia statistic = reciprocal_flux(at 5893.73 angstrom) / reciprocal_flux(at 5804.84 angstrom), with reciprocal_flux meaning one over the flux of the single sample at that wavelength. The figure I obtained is 1.26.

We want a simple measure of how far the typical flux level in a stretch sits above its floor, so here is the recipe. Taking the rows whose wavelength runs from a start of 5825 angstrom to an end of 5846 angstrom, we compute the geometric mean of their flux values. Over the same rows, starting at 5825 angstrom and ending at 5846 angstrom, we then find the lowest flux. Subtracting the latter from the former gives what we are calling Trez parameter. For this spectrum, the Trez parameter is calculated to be 1.2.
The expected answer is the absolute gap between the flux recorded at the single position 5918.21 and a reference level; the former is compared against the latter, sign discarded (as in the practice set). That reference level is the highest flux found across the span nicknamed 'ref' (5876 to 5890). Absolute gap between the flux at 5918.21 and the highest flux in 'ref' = 0.27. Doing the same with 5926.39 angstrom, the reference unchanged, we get 0.56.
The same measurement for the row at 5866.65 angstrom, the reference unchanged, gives 1.18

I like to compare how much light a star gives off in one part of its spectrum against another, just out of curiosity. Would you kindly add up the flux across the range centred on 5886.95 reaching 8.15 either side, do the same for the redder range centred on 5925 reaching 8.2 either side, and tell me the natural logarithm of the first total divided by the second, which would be -0.11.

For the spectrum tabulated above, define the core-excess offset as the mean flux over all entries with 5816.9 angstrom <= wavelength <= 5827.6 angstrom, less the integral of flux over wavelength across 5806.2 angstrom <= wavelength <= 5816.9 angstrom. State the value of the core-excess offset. -279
